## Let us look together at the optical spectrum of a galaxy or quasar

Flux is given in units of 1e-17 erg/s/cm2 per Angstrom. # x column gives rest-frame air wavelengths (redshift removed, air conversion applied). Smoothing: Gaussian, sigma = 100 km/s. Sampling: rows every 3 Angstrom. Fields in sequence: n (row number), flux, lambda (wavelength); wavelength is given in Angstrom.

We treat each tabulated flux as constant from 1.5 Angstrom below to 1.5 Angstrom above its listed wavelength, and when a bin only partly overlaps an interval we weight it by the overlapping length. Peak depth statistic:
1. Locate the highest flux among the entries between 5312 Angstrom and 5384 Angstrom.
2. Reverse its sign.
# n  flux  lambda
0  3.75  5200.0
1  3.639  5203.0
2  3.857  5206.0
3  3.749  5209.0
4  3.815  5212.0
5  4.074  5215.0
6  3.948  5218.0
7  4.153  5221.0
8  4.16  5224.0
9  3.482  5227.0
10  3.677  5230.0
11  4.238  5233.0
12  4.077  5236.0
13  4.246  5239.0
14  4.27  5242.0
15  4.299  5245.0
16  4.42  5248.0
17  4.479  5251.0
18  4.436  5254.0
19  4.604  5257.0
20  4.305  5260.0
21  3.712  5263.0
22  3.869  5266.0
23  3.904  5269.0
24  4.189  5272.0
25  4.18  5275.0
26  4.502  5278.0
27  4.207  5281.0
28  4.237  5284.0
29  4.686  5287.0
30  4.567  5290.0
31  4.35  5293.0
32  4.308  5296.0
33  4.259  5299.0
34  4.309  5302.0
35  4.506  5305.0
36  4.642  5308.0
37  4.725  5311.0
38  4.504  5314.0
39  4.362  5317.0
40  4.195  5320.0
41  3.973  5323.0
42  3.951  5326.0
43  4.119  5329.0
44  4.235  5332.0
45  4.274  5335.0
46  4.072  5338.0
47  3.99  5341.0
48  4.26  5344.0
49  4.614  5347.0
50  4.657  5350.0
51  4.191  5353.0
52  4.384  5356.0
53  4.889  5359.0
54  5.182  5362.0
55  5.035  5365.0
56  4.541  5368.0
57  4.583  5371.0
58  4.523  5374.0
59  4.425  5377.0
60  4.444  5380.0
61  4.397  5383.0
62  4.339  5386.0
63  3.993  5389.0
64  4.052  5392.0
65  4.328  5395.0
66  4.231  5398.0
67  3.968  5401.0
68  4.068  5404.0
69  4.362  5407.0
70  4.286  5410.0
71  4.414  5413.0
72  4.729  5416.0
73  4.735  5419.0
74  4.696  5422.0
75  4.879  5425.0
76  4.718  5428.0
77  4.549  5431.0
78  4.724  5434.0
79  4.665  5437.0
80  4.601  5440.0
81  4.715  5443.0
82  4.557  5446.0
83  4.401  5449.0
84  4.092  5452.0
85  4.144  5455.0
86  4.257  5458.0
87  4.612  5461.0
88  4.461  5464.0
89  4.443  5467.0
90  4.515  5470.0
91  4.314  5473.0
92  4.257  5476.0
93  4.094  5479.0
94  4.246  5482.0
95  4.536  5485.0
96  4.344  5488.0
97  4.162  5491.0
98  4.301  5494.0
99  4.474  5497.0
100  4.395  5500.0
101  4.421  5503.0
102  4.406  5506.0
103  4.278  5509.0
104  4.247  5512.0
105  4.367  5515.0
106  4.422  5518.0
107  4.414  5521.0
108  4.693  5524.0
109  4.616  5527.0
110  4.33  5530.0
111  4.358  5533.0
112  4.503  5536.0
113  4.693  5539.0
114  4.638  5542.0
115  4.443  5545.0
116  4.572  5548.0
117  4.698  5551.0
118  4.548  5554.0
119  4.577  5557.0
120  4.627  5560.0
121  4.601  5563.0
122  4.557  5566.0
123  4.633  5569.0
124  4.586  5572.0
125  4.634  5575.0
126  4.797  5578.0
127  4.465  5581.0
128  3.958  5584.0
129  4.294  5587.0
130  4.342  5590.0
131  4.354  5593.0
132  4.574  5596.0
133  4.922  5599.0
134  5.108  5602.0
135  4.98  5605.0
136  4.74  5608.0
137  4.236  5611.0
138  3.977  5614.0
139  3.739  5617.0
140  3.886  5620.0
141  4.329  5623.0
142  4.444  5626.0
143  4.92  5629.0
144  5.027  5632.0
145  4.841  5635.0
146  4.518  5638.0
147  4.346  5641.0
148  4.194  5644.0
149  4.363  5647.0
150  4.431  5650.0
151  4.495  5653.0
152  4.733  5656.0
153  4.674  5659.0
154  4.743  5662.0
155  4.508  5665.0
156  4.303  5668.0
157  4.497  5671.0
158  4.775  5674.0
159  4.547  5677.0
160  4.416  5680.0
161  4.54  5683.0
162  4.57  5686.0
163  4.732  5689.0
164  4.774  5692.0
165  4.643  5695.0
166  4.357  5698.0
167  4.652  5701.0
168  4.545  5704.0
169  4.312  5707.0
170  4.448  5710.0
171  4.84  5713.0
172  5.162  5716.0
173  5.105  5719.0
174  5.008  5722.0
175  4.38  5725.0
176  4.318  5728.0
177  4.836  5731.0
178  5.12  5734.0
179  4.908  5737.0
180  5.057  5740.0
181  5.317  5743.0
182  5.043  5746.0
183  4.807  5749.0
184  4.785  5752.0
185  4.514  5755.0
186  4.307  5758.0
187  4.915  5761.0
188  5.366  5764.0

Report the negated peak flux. -5.18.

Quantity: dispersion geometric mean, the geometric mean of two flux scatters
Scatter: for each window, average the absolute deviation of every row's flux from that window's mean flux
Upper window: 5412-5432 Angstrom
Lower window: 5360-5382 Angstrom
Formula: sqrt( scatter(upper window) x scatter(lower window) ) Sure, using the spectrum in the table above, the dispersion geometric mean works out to 0.165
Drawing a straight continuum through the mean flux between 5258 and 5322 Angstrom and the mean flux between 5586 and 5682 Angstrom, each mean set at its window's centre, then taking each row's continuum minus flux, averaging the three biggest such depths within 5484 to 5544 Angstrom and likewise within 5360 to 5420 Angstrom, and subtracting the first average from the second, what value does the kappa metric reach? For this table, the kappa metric 0.161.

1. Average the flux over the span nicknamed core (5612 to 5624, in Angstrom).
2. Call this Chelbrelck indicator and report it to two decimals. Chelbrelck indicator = 3.98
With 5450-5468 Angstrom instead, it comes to 4.33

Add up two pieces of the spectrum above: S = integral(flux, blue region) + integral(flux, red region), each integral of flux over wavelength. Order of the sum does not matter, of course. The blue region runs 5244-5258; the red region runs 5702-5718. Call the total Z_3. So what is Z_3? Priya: 137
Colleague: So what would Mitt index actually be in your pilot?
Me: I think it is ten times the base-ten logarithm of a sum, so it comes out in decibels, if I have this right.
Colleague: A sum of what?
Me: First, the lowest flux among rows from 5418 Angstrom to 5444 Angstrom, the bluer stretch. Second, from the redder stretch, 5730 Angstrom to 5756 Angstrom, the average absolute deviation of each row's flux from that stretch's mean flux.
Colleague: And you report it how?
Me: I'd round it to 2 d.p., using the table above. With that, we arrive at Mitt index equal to 6.75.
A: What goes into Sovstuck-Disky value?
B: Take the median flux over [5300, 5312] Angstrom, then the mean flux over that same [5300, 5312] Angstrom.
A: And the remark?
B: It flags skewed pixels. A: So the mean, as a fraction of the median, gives 0.99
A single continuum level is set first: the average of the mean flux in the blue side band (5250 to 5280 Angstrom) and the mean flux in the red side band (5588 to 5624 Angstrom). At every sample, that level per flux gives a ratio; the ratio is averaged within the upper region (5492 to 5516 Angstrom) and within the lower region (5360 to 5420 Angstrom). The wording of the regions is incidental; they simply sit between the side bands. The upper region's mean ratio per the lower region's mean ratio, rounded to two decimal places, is 1.01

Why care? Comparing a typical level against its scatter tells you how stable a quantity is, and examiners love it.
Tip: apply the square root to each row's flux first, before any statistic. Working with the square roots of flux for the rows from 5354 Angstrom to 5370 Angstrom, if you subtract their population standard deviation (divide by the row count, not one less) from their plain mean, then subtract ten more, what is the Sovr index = -7.88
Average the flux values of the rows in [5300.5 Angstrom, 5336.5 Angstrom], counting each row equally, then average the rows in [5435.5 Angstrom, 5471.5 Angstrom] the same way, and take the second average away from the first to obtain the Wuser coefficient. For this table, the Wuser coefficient -0.14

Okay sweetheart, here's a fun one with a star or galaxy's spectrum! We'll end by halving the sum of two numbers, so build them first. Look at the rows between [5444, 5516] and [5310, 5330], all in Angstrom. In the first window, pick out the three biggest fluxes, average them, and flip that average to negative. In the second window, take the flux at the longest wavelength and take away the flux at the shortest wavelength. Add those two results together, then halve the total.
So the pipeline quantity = -2.59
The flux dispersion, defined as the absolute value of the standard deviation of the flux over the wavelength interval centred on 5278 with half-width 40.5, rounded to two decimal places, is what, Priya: 0.24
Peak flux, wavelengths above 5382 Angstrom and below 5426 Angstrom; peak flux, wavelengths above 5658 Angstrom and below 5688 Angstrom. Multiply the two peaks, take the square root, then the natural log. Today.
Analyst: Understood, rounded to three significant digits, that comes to 1.57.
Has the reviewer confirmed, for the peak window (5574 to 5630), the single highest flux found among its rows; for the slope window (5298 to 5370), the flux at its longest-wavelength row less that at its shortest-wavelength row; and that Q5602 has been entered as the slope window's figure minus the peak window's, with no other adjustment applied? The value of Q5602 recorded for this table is -4.83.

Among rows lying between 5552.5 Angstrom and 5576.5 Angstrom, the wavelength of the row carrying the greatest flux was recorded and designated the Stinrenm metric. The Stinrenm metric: 5575.0 Angstrom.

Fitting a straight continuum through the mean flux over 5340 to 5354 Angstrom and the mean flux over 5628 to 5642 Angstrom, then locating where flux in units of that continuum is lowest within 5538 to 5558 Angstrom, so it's 5545.0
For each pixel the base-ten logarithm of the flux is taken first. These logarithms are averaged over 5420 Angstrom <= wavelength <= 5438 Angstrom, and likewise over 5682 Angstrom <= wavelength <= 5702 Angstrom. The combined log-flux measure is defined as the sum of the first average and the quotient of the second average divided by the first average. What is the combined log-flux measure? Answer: 1.659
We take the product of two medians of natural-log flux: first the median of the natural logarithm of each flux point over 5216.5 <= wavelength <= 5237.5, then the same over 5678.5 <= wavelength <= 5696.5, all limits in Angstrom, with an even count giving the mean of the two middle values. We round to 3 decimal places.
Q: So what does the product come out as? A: 2.147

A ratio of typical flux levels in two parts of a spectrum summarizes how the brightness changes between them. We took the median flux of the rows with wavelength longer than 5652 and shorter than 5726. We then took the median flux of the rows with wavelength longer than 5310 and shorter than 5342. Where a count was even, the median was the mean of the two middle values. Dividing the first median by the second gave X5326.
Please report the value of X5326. 1.09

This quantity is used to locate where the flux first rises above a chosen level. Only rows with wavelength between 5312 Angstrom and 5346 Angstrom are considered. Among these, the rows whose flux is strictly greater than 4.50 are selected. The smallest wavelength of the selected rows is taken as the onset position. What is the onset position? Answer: 5314.0 Angstrom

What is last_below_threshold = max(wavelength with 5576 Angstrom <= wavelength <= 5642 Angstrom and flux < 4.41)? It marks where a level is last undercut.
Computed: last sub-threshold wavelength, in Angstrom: 5641.0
